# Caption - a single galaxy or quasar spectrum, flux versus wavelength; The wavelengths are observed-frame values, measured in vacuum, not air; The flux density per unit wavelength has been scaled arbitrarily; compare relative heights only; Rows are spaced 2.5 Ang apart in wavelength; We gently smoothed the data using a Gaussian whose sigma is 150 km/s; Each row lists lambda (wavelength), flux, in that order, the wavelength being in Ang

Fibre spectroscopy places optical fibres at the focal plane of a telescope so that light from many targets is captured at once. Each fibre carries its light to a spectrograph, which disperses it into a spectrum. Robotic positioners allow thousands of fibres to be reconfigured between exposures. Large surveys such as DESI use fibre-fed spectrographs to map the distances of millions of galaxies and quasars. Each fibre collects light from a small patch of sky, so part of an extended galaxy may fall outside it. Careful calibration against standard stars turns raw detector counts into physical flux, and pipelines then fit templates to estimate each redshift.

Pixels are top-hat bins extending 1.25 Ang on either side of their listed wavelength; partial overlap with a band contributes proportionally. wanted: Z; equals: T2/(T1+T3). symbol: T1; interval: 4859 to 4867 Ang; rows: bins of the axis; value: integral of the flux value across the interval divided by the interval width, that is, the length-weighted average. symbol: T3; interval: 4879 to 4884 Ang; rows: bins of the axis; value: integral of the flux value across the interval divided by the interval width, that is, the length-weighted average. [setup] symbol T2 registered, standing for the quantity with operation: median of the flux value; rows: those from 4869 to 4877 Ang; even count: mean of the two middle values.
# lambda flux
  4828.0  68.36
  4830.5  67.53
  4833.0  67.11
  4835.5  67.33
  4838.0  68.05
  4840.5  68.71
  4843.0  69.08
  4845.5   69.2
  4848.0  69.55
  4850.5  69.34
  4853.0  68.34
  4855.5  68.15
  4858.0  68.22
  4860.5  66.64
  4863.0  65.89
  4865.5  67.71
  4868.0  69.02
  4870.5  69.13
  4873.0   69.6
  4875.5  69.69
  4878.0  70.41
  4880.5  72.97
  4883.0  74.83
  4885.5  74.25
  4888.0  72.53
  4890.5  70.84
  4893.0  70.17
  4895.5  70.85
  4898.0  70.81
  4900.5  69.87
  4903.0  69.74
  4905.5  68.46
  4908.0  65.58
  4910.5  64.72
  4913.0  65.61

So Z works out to 0.495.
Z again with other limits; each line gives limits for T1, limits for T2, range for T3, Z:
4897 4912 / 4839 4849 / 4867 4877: 0.503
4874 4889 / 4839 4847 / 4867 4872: 0.488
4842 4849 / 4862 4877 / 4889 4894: 0.494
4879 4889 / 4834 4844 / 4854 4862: 0.484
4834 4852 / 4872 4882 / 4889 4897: 0.502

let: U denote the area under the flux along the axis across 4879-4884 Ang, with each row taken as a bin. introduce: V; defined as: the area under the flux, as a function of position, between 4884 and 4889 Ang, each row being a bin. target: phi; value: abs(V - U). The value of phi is 1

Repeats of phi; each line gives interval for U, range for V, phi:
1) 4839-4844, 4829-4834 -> 7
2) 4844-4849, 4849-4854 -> 2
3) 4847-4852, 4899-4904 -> 2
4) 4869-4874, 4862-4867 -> 12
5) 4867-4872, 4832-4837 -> 9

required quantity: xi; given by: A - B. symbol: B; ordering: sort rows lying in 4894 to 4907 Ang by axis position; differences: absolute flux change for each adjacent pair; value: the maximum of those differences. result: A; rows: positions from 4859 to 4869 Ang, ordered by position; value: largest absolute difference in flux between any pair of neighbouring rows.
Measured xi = 0.5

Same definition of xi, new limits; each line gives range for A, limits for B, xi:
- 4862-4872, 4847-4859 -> 0.8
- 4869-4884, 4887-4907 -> 0.9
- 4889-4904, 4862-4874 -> -0.9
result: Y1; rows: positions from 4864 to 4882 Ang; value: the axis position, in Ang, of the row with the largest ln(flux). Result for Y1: 4880.5 Ang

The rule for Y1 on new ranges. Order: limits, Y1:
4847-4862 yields 4848.0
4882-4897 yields 4883.0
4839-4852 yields 4848.0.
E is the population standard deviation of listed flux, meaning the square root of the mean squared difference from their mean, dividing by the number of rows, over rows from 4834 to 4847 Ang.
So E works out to 0.70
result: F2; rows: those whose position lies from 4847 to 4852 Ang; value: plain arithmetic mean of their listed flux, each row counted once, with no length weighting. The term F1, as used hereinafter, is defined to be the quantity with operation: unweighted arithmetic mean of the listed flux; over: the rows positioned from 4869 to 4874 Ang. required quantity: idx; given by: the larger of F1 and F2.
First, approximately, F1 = 69.4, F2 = 69.4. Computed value 69.4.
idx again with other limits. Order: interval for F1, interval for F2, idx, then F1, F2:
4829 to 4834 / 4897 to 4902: 70.3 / 67.3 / 70.3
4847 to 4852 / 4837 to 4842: 69.4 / 69.4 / 68.4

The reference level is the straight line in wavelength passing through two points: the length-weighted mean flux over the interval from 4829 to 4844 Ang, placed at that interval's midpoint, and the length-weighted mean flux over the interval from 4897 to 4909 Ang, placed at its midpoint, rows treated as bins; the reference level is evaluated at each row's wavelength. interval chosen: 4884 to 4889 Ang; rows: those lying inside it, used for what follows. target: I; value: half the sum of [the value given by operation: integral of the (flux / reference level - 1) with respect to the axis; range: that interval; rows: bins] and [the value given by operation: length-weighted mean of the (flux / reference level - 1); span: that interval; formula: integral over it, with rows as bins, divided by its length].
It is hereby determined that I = 0.21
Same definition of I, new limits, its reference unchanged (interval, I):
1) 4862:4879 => 0.05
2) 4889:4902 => 0.17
